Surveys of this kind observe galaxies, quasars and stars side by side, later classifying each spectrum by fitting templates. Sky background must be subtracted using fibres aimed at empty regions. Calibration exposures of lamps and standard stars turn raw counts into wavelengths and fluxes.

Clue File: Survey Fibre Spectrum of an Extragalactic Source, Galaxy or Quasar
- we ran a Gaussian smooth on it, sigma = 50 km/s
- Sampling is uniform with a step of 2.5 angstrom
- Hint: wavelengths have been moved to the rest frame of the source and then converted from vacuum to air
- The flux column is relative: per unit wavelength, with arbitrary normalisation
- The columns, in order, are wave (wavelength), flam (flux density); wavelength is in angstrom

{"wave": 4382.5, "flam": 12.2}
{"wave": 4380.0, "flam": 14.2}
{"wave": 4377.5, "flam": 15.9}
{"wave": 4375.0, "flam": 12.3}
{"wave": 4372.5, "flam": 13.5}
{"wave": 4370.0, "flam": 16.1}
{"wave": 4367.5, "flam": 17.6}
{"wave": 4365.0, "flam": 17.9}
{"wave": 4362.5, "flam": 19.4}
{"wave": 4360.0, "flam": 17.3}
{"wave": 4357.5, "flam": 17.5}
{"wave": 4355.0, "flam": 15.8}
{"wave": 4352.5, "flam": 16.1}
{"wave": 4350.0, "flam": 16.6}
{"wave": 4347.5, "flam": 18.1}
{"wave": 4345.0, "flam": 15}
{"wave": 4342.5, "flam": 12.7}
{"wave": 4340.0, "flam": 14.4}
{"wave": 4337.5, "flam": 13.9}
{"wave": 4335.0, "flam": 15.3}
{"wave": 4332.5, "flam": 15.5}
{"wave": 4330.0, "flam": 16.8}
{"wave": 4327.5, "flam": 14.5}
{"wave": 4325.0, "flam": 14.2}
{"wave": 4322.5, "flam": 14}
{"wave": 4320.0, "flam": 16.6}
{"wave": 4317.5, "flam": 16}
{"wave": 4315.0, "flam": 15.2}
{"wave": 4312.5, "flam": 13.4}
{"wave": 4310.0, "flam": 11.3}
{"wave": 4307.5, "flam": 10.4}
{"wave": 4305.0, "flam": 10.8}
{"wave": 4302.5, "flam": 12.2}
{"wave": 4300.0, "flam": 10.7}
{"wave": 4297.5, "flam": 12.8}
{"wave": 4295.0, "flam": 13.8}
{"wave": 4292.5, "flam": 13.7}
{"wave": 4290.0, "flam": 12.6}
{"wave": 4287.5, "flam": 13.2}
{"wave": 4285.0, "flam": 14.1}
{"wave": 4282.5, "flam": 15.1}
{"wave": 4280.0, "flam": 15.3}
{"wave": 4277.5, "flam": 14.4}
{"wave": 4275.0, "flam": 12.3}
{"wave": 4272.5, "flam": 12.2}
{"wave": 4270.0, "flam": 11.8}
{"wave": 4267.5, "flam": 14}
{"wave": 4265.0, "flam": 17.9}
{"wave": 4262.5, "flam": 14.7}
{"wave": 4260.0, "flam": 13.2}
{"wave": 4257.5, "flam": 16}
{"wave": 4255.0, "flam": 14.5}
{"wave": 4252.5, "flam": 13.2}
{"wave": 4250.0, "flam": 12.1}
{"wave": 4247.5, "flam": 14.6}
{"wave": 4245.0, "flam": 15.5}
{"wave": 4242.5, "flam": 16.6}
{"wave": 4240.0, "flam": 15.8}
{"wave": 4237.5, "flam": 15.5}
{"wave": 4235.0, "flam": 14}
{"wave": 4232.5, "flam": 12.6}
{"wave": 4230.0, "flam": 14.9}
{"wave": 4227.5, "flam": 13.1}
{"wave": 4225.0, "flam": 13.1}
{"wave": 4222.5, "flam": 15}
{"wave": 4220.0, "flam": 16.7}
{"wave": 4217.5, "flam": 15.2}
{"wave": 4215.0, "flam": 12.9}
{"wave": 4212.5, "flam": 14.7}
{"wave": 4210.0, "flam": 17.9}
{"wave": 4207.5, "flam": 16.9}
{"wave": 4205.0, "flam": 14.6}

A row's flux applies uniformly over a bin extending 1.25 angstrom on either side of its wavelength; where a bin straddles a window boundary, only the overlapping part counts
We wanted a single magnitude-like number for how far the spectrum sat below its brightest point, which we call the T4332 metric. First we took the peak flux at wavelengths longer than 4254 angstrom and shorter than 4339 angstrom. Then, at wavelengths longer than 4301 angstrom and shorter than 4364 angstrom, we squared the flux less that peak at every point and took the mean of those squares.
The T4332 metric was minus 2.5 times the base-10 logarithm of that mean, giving -2.9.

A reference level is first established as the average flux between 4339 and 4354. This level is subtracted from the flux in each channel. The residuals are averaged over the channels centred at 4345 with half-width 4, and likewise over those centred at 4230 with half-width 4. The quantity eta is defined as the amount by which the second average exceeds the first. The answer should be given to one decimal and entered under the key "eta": -1.7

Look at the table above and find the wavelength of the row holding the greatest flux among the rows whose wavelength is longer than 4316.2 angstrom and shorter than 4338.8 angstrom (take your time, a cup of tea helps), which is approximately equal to 4330.0 angstrom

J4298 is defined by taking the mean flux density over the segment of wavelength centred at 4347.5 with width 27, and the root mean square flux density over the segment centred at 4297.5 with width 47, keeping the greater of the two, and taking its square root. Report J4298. 3.96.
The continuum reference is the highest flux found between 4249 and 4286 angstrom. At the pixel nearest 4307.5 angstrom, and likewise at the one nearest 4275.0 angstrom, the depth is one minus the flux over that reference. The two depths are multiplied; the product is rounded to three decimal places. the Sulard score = 0.131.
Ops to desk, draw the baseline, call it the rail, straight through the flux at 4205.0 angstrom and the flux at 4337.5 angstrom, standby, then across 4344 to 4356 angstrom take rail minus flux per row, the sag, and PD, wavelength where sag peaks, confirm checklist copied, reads 4345.0 angstrom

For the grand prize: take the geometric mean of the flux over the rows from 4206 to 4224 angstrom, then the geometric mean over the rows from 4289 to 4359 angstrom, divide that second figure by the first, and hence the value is 0.91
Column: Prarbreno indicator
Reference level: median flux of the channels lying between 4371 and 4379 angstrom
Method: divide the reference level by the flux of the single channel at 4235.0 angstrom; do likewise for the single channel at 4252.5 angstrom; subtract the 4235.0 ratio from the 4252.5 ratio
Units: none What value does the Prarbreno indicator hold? 0.06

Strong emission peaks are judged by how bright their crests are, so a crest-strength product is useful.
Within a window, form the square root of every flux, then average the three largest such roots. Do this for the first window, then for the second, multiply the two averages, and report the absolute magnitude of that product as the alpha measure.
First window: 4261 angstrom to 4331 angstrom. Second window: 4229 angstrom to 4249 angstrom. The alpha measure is 16.5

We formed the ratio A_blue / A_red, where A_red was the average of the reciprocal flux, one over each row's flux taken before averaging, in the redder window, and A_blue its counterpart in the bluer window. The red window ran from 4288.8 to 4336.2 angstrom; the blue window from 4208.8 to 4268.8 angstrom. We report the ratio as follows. 0.92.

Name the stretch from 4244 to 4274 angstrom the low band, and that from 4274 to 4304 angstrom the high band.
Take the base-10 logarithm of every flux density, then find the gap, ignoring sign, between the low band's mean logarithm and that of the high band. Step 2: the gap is 0.024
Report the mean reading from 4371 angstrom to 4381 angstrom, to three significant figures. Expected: 14.0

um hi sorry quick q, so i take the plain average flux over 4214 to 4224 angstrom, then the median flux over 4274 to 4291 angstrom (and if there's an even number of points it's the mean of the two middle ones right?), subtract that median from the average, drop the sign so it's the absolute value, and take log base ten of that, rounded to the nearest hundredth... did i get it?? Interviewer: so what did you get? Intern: -0.07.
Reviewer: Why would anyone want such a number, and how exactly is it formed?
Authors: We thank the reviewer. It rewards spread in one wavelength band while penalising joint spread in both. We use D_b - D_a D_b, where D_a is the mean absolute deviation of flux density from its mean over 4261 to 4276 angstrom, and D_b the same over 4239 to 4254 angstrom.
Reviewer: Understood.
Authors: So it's -1.0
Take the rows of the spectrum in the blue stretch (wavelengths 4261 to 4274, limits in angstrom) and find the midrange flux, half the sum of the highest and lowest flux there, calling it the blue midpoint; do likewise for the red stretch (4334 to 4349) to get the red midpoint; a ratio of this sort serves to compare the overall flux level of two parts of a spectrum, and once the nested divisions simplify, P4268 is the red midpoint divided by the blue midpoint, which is 1.04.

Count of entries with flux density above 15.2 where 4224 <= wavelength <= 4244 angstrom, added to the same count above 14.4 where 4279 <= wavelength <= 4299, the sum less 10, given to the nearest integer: -5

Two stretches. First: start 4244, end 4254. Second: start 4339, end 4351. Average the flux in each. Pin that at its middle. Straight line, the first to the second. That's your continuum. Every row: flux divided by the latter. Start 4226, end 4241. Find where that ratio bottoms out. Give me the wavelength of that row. 4232.5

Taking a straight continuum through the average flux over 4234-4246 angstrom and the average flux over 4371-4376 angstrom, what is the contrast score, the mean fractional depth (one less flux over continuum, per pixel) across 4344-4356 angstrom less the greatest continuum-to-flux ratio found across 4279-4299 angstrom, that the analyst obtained -1.37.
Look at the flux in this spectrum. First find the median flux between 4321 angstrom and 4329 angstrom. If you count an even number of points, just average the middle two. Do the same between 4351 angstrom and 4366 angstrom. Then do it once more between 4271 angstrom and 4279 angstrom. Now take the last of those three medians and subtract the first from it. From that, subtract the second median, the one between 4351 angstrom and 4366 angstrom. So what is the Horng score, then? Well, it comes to -19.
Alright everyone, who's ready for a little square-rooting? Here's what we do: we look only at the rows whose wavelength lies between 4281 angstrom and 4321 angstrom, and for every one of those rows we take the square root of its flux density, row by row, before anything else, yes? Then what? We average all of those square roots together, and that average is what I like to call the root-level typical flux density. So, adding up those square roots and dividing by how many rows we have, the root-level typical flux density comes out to 3.63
